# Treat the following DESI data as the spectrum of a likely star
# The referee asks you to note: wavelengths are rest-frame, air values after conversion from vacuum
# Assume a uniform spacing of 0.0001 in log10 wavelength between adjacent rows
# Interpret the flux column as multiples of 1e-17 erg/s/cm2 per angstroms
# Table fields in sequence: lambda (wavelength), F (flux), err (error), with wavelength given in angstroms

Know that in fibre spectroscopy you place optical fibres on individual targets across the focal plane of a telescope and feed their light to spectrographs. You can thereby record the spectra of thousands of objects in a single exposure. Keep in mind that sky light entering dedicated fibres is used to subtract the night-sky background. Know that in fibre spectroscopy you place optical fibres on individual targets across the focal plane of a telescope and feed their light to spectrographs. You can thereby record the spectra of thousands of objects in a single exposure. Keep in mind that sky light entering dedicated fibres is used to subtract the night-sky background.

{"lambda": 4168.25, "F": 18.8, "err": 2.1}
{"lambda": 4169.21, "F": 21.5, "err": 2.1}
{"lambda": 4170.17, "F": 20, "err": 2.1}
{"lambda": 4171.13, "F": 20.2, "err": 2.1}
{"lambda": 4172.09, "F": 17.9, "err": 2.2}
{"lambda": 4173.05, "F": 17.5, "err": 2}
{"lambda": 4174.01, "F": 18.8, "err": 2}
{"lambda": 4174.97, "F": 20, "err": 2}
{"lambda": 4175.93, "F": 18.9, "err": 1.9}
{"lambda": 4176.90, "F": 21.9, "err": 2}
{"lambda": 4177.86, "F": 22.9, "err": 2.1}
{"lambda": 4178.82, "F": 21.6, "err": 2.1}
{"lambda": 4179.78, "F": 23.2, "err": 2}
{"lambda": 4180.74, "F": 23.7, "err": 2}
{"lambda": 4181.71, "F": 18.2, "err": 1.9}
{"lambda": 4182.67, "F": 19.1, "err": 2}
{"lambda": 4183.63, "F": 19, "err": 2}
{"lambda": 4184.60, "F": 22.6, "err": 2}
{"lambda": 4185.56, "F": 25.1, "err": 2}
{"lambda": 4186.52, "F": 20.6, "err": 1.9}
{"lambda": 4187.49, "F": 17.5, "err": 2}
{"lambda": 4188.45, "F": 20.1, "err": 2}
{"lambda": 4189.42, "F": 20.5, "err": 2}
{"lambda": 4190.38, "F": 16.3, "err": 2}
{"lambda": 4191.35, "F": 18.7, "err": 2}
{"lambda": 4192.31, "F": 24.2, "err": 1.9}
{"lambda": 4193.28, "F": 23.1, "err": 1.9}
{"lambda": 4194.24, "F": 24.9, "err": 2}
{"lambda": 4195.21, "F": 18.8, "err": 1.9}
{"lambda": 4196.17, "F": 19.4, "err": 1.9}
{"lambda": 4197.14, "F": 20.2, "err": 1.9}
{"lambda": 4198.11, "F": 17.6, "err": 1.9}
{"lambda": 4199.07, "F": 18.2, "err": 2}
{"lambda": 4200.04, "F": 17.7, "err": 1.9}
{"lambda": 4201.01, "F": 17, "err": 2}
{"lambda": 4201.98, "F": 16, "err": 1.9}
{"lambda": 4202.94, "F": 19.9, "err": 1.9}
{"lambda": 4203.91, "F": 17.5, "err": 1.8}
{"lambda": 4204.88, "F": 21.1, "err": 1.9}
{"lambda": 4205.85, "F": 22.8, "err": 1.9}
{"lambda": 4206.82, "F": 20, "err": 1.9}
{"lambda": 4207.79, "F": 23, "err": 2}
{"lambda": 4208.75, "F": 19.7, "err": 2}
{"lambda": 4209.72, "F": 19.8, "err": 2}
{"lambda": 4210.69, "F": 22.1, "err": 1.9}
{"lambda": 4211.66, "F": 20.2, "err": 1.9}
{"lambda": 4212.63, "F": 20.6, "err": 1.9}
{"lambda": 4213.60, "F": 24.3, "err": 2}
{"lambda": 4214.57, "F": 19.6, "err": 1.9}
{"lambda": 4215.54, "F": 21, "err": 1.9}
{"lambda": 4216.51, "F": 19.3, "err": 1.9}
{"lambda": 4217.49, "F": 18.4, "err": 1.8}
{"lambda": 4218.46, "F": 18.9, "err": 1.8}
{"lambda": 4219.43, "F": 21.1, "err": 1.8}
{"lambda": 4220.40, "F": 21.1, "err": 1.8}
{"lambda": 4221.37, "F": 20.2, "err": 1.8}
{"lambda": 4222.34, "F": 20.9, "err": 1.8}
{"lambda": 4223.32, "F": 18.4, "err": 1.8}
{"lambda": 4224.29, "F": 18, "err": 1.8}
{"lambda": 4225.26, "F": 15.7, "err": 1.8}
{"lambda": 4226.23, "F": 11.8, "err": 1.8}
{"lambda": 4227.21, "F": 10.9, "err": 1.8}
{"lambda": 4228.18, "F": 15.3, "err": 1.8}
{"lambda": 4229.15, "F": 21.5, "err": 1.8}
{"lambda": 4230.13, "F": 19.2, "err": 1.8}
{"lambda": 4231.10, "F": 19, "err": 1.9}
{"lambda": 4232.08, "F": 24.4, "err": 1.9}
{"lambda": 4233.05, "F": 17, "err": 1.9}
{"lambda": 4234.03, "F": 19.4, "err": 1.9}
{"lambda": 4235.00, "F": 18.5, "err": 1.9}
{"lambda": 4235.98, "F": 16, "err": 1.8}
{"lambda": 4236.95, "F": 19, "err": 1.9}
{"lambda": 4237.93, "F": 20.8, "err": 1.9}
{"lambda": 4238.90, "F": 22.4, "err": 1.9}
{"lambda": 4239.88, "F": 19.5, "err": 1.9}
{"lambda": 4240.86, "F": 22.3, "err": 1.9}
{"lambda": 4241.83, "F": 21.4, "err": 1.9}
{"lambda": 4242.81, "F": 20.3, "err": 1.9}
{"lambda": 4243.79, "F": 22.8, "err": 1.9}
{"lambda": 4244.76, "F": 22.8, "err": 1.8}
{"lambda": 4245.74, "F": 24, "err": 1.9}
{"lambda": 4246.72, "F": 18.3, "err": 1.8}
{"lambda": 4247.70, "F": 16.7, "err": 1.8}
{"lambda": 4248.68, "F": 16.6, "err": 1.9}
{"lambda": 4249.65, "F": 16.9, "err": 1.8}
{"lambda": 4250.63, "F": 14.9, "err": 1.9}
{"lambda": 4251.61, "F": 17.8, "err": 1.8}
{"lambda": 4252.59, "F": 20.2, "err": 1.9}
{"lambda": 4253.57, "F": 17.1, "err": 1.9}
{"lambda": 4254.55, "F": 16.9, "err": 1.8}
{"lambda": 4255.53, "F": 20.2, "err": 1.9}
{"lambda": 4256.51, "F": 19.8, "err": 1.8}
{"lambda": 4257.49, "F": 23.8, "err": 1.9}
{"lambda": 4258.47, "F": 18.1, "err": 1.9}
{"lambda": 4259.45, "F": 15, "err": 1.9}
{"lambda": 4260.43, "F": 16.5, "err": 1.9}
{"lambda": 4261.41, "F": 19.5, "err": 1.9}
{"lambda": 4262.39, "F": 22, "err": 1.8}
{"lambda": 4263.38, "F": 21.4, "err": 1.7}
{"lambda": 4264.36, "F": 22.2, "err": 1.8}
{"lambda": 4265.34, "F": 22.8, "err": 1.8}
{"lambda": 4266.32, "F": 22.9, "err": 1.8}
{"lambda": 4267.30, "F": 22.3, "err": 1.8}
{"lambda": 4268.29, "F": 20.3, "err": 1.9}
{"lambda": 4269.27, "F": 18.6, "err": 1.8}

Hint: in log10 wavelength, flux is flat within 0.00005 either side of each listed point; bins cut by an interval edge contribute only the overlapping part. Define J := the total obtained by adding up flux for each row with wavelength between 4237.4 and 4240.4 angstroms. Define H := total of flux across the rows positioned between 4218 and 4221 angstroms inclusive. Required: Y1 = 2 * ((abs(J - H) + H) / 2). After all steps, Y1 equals 63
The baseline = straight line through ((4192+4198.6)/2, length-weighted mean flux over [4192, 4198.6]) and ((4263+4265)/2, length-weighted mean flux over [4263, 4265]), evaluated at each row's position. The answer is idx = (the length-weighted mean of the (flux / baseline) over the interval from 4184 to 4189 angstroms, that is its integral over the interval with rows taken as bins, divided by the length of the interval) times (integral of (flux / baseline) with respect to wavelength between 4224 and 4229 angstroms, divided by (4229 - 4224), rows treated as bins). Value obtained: 0.69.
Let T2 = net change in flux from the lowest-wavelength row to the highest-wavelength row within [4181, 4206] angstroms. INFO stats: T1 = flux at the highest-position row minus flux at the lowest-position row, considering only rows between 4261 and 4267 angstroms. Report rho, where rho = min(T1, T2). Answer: 3.4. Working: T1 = 3.4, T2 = 4.6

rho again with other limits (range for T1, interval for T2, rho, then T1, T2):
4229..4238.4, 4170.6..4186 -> -0.7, -0.7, 4.9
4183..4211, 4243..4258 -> 1.0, 3.1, 1.0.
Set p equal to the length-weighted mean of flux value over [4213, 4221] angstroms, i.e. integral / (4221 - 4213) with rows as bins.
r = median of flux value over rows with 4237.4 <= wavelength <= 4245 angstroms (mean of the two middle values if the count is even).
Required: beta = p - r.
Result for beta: -1.4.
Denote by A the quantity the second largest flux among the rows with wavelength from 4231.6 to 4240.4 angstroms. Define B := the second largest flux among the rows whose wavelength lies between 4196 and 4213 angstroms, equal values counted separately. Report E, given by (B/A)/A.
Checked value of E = 0.045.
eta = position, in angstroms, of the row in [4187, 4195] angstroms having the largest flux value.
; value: 4194.24 angstroms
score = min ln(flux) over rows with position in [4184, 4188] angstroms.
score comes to 2.86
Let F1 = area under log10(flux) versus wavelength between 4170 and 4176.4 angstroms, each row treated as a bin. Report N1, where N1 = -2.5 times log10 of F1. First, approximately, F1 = 8.2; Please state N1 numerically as -2.28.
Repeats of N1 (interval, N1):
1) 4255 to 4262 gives -2.38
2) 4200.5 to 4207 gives -2.30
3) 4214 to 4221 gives -2.40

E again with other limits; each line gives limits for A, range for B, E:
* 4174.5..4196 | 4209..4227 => 0.036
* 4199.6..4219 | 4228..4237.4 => 0.041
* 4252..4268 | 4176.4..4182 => 0.044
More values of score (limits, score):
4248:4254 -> 2.70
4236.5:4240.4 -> 2.94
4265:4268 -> 3.10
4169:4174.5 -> 2.86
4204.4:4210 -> 2.98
